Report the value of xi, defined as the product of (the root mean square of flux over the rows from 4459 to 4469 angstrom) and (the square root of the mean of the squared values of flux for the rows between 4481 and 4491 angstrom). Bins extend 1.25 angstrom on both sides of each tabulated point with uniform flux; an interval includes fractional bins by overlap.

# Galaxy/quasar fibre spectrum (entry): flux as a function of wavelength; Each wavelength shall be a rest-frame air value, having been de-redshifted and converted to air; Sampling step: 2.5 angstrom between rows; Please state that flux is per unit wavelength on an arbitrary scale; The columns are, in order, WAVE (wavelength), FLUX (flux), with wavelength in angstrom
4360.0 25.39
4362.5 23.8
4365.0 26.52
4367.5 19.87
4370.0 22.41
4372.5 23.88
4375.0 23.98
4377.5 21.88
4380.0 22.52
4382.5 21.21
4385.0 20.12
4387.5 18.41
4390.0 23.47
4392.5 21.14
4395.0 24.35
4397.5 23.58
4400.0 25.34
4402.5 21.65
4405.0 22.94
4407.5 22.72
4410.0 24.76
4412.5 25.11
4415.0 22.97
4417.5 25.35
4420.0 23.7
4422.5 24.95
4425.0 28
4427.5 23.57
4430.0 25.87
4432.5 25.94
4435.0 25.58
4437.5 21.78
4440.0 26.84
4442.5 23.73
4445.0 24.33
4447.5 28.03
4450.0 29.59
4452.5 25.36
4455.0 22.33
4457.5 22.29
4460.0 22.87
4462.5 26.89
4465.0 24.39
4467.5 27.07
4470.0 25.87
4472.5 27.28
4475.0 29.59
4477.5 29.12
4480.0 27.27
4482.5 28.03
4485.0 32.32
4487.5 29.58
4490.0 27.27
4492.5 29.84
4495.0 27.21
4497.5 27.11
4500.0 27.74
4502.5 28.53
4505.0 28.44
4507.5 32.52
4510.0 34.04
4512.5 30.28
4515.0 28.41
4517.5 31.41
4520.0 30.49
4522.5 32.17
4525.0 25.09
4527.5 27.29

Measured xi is 745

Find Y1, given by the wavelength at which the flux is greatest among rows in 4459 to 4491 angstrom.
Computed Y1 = 4485.0 angstrom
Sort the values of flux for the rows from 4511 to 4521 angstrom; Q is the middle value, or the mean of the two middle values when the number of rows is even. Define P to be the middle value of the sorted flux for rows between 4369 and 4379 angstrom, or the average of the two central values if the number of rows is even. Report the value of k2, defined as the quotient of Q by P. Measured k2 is 1.31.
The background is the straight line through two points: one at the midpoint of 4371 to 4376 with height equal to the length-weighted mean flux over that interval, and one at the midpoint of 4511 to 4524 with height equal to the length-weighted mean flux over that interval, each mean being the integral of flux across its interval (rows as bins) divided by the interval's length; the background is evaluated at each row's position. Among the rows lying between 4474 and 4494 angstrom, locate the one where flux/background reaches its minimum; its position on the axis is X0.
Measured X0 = 4490.0 angstrom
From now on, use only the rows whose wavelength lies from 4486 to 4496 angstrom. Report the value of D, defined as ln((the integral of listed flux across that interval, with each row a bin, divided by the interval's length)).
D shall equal 3.35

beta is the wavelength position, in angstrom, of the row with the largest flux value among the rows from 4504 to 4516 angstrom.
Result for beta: 4510.0 angstrom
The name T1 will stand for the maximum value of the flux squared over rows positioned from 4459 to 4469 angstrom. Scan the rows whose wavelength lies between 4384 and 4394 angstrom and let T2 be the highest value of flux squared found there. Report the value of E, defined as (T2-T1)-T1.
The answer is -915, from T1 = 733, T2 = 551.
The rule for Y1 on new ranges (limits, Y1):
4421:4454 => 4450.0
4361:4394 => 4365.0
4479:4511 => 4510.0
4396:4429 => 4425.0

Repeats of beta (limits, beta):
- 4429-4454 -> 4450.0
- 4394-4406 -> 4400.0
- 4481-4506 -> 4485.0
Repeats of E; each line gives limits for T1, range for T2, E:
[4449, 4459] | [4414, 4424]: -1109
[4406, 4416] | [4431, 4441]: -541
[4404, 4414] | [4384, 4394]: -710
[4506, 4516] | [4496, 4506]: -1503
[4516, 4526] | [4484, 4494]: -1025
